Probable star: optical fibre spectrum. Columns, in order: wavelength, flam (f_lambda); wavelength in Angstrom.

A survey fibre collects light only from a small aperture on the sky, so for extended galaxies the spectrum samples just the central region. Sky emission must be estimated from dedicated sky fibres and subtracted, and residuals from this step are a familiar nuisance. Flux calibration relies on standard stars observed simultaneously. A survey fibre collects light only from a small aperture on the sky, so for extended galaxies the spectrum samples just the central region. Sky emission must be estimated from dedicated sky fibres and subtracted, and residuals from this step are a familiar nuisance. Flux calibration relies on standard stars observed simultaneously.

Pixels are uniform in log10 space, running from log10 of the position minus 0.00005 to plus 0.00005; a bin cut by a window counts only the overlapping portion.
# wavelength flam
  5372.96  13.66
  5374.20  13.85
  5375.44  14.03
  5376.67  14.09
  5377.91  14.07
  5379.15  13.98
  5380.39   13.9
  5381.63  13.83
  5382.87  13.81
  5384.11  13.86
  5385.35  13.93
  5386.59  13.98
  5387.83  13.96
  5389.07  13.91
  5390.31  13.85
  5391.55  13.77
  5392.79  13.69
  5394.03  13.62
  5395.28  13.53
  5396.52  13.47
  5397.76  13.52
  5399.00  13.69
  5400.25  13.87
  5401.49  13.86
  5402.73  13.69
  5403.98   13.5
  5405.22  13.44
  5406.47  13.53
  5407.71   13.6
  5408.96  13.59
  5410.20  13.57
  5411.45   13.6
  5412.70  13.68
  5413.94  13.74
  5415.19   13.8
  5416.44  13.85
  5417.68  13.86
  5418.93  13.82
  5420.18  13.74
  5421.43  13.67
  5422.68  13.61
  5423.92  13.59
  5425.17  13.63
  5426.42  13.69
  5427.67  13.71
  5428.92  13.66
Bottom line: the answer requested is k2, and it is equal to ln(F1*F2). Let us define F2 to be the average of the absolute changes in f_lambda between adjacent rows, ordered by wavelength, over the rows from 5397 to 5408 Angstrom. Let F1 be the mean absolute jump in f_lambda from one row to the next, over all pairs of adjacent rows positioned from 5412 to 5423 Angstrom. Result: -5.1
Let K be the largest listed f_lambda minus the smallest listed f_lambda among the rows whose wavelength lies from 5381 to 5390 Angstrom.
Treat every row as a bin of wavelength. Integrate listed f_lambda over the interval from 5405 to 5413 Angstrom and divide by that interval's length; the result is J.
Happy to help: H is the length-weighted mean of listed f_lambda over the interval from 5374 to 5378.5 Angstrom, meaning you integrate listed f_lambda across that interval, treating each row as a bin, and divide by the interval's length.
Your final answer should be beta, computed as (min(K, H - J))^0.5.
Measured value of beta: 0.41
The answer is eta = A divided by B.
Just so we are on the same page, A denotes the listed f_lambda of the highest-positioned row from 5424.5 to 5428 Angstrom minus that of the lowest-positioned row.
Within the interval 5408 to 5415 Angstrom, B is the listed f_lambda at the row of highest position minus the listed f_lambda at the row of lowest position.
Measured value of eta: 0.5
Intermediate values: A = 0.08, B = 0.15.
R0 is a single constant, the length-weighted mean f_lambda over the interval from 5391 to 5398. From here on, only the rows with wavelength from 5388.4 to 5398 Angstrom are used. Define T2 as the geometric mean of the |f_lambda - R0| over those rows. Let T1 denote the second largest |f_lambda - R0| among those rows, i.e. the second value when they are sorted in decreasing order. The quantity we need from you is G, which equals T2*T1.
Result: 0.026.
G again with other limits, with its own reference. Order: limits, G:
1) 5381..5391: 0.100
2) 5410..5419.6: 0.022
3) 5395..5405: 0.031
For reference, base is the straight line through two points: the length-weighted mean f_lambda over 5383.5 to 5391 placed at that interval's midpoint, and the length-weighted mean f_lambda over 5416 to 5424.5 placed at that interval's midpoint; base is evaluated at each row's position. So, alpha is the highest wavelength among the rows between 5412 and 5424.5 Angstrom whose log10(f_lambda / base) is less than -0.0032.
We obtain 5423.92 Angstrom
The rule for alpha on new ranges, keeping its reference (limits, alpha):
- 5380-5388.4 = 5382.87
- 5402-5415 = 5412.70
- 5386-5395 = 5394.03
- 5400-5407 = 5406.47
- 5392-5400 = 5399.00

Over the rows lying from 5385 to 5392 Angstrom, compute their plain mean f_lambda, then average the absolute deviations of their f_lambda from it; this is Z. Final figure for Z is 0.060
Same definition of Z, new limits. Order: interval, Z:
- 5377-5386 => 0.070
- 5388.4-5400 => 0.122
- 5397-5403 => 0.111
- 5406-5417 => 0.094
